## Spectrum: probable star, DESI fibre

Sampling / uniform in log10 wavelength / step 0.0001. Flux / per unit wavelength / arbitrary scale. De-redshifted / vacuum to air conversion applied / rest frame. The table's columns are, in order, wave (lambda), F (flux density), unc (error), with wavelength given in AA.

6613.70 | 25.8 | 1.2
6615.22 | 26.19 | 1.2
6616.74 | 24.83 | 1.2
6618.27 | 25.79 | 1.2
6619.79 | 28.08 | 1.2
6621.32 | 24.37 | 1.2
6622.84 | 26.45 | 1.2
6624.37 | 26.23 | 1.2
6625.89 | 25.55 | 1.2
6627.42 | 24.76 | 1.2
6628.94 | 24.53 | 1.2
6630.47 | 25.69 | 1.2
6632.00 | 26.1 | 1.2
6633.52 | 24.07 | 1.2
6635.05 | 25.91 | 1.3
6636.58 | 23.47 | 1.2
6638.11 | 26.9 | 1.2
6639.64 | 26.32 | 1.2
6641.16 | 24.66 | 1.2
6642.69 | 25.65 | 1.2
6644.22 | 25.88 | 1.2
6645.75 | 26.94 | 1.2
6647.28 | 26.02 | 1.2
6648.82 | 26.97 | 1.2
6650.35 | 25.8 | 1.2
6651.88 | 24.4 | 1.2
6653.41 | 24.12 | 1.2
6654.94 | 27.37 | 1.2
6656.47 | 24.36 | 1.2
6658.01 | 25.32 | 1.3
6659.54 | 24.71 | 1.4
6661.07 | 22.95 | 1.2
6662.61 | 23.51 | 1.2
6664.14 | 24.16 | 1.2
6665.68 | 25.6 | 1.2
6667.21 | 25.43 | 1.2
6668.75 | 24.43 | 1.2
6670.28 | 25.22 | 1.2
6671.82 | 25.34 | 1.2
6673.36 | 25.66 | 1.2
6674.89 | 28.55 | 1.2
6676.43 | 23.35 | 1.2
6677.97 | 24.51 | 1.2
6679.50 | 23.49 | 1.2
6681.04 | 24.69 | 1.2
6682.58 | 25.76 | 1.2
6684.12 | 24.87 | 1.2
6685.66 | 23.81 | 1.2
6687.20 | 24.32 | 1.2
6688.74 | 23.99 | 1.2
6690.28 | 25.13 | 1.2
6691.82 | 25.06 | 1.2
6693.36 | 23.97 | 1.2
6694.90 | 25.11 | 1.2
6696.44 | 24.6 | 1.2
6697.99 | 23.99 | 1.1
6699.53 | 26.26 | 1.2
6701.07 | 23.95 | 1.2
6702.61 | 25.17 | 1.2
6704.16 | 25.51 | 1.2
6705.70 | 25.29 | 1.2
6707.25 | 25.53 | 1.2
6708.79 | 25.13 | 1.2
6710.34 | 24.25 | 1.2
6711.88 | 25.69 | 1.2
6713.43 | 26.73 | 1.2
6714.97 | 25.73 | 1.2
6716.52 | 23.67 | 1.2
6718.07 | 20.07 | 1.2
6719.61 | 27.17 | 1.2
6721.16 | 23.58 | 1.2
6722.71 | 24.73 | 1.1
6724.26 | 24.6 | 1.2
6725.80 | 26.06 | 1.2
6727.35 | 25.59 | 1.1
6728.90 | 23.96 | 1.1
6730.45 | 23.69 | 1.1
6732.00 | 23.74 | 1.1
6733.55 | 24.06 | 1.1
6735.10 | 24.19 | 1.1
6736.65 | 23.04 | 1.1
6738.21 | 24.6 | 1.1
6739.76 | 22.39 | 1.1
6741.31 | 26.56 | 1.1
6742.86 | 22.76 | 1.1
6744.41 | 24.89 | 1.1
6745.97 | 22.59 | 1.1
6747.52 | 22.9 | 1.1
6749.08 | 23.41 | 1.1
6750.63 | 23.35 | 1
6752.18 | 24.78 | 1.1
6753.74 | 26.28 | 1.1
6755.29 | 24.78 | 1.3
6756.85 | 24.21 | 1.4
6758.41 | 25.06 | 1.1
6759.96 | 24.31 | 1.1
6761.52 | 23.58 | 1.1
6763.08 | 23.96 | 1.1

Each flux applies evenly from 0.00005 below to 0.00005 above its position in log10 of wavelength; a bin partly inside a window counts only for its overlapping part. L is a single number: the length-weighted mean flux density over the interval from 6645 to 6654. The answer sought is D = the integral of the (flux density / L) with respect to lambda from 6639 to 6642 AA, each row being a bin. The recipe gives 2.98 AA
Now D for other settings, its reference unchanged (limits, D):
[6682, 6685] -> 2.94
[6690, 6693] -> 2.91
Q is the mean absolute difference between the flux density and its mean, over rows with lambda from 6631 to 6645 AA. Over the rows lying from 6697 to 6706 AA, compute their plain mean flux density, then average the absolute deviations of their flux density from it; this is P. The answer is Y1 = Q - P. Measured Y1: 0.21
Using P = 0.7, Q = 0.92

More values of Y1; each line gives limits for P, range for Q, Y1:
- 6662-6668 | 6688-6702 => -0.20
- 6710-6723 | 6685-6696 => -1.01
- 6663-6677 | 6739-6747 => 0.61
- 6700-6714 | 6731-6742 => 0.33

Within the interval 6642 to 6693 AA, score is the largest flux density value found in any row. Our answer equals 28.55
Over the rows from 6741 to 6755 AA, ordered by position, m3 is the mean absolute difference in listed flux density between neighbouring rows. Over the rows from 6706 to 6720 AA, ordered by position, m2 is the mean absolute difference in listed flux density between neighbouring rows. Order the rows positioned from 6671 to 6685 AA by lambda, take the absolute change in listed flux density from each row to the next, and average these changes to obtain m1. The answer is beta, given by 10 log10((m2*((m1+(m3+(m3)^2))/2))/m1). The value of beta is 5.4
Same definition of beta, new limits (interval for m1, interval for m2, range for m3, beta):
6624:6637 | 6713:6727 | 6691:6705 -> 6.0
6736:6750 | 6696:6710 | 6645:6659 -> 1.2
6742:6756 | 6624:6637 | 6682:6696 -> 1.1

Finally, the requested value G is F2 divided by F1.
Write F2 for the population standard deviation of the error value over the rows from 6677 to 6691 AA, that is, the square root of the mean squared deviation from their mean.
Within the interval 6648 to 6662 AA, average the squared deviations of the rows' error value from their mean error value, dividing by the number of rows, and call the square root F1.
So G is 0.0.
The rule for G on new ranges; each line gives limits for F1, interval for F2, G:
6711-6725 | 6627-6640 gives 1.0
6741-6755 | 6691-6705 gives 1.0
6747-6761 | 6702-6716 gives 0.0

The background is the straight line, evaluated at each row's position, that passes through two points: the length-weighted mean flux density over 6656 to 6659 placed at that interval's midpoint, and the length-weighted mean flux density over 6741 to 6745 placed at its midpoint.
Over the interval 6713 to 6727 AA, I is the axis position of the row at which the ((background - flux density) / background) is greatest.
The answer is 6718.07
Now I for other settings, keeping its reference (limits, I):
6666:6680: 6676.43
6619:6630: 6621.32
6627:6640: 6636.58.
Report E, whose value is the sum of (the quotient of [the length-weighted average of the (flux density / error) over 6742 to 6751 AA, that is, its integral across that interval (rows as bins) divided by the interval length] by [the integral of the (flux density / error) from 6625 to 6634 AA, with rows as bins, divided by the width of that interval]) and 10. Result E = 11.0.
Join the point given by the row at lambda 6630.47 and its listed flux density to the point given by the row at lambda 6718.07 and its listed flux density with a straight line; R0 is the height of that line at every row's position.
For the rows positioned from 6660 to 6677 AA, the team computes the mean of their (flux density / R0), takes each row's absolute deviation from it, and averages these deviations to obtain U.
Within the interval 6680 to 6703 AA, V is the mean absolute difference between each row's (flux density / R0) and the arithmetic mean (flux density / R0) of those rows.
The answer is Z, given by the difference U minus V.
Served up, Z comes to 0.022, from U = 0.055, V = 0.032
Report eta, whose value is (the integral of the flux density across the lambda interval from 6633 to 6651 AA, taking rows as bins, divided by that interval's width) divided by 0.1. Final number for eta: 257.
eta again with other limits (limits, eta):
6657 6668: 245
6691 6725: 248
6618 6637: 255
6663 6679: 252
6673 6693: 248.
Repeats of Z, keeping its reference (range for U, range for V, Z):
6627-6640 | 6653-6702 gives -0.006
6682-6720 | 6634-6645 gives 0.026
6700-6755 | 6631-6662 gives 0.022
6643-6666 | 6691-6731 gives -0.022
